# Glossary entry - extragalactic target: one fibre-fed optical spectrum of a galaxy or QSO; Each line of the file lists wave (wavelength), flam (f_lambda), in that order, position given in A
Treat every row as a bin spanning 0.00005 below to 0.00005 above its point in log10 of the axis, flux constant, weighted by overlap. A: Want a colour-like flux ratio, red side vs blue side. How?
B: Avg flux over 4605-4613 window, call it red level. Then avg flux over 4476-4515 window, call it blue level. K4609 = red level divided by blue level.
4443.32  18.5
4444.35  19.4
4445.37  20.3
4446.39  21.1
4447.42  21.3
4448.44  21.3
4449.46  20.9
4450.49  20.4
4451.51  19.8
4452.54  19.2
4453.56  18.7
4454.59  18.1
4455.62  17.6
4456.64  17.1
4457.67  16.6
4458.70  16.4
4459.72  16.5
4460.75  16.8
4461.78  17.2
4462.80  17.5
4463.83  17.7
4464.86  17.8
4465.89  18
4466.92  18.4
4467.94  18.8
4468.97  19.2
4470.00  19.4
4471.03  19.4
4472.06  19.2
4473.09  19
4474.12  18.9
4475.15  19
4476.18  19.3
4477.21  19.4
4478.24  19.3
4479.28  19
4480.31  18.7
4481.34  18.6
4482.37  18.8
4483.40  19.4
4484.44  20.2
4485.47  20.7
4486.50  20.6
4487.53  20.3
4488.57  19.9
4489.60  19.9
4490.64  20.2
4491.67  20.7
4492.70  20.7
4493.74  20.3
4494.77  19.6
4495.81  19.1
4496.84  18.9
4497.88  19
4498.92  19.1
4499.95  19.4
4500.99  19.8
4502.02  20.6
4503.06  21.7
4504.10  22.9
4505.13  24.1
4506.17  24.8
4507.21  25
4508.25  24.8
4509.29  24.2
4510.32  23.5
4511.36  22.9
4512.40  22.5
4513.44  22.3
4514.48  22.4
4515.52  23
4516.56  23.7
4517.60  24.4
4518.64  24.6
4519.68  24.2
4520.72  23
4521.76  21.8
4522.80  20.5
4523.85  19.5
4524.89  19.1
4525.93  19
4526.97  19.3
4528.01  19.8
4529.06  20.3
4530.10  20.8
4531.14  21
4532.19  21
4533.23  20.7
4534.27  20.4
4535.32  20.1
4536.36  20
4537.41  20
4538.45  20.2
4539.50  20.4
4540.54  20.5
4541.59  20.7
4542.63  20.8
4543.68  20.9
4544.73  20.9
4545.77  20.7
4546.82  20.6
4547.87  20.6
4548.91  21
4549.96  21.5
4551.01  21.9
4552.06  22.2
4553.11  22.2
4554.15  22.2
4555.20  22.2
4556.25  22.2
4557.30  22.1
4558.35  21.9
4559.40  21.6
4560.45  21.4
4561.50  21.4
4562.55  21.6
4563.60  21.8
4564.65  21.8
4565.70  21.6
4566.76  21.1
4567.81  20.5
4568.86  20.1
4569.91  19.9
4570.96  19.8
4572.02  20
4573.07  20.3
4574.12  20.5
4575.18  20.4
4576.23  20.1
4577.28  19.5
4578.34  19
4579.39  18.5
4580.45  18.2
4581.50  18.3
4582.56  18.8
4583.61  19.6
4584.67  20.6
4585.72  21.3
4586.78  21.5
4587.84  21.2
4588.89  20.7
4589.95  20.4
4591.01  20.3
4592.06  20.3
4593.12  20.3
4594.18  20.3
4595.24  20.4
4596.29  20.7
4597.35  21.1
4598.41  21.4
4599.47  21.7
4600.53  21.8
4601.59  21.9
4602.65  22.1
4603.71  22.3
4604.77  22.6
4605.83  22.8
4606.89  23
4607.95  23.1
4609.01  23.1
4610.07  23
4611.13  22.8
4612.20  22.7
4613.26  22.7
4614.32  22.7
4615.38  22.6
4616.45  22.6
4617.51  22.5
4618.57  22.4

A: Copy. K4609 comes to 1.10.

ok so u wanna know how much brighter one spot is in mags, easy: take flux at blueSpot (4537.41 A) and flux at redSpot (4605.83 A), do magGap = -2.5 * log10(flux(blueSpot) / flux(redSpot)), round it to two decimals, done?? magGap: 0.14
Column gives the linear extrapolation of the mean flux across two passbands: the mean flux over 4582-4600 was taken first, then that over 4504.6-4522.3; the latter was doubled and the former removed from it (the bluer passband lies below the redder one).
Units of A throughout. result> 27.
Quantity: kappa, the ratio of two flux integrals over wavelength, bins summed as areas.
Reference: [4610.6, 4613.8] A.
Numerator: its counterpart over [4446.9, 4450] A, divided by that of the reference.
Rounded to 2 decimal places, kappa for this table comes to 0.90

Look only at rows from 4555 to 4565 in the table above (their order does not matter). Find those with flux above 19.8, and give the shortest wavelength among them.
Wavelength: 4555.20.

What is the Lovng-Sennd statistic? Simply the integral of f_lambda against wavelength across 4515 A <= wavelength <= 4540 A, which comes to 528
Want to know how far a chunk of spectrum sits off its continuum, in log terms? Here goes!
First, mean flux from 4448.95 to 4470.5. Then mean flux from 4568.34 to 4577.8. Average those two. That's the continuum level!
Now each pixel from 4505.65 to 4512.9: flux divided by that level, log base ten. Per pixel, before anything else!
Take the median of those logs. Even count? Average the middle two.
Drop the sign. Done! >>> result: 0.102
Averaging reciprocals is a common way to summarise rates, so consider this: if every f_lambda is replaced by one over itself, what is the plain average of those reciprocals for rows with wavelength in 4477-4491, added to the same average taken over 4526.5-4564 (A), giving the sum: 0.099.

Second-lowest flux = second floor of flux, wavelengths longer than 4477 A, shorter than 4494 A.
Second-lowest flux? 18.7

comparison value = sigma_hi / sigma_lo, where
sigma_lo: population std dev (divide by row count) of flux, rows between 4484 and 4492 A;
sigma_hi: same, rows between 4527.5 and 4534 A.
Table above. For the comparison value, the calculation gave 1.4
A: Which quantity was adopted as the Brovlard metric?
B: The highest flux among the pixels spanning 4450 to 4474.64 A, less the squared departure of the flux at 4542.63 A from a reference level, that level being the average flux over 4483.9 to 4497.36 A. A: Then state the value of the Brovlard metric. 20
